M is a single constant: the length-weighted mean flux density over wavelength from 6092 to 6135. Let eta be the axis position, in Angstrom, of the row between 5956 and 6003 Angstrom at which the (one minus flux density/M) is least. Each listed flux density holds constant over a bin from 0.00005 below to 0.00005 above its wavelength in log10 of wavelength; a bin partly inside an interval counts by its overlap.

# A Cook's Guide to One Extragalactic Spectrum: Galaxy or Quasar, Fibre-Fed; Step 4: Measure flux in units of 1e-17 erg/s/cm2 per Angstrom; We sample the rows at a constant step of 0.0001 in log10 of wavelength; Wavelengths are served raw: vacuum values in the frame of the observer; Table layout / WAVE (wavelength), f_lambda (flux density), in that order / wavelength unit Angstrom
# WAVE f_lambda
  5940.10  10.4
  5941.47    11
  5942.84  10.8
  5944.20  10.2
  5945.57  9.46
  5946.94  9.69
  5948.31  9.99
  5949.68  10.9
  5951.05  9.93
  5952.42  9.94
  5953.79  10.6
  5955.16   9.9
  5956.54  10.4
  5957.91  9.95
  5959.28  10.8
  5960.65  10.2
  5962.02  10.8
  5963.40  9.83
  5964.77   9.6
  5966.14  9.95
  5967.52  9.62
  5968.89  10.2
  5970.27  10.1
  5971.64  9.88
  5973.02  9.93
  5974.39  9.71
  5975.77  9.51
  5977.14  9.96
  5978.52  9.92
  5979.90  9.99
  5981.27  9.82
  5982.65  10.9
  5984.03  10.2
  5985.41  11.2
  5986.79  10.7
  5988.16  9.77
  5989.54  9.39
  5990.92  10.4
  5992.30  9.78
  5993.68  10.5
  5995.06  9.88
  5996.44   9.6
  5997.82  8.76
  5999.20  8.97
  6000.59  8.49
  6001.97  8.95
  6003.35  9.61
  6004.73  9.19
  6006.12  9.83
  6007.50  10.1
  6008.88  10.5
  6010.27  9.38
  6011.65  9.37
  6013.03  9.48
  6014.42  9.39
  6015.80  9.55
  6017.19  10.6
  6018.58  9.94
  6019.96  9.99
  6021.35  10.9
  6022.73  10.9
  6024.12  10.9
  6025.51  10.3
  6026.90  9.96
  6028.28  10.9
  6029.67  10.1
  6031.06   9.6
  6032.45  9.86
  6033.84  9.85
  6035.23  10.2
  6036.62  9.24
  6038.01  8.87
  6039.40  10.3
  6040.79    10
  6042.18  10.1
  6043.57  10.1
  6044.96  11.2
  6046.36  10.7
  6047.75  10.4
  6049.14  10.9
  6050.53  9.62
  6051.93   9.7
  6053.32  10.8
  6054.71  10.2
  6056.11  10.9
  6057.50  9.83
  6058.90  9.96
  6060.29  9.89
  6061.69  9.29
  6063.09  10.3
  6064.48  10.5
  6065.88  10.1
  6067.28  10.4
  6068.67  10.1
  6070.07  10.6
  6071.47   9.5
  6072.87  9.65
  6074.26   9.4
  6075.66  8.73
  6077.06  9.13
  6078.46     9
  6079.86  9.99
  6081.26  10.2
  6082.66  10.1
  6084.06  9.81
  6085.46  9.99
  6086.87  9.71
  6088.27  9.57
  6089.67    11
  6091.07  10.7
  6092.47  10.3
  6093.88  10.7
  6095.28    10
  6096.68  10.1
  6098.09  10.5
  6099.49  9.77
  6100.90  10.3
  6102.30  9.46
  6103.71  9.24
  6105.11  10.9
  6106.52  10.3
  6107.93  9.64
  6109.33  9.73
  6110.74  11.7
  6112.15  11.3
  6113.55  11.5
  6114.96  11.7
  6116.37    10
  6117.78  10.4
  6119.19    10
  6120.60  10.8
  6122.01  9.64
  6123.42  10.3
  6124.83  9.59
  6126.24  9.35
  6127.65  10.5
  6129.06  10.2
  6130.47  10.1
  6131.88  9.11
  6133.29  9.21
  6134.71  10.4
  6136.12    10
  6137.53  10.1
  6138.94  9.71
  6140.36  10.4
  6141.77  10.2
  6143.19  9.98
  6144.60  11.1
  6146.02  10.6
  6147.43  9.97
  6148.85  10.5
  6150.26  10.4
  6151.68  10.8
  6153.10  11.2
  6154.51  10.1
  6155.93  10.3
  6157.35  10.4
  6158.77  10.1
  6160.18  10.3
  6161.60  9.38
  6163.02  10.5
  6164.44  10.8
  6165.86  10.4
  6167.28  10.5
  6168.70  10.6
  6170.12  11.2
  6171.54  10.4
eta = 5985.41 Angstrom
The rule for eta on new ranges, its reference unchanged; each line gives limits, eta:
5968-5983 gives 5982.65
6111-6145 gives 6114.96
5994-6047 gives 6044.96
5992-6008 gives 5993.68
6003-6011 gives 6008.88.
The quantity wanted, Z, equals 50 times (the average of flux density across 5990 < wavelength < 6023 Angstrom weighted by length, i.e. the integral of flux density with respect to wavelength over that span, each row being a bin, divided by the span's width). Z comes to 487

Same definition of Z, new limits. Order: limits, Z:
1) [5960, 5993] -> 503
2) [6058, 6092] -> 495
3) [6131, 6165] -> 511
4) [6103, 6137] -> 512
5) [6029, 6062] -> 504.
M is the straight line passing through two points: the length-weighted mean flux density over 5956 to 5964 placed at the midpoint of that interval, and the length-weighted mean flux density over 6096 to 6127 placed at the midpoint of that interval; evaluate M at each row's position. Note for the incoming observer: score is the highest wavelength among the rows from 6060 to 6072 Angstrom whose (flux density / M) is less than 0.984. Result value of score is 6071.47 Angstrom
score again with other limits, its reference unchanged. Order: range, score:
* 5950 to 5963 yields 5957.91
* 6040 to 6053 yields 6051.93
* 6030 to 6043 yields 6042.18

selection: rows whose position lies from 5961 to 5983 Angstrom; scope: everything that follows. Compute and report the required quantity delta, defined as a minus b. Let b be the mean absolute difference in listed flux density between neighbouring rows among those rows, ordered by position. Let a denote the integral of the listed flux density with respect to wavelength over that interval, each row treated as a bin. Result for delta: 219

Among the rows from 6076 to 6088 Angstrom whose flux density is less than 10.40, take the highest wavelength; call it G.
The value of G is 6086.87 Angstrom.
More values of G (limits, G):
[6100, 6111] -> 6109.33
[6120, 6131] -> 6130.47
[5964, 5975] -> 5974.39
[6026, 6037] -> 6036.62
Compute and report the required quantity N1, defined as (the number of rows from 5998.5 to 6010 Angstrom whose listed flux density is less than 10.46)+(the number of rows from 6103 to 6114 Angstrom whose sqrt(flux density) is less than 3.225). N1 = 11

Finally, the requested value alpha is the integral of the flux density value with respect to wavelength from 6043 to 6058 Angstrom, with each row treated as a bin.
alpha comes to 156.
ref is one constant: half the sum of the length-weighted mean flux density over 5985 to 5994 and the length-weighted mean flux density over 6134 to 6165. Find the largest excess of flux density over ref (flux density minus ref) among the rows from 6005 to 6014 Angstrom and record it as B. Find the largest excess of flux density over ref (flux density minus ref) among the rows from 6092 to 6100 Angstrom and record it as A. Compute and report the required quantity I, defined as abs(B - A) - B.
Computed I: -0.03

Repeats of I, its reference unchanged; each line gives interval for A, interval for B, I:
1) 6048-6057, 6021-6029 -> -0.63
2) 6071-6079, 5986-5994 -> 0.62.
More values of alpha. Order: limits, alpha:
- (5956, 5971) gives 152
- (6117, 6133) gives 160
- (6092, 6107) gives 152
